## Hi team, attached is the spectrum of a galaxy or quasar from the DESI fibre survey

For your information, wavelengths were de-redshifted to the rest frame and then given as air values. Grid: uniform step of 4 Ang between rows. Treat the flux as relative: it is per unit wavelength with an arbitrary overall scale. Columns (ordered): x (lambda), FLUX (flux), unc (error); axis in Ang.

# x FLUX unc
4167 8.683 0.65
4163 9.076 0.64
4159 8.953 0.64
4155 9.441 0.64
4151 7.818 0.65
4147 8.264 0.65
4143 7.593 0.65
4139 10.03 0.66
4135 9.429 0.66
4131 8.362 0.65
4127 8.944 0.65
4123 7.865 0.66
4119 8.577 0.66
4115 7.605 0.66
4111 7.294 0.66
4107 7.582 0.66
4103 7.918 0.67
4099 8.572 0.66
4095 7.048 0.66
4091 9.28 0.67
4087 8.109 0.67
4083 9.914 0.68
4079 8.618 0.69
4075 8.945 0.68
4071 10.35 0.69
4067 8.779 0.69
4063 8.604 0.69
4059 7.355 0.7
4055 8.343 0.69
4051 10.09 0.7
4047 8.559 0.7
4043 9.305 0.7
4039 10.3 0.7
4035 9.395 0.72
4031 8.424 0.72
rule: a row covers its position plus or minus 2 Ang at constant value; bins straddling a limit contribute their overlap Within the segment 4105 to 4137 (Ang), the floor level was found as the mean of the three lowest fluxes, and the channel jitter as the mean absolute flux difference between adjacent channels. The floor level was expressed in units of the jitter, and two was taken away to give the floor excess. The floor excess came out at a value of 8.5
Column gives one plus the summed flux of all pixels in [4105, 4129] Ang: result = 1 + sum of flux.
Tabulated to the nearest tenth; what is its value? 48.9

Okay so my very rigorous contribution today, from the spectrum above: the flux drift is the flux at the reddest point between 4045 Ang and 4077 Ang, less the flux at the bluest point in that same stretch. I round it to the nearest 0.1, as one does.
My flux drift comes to 0.4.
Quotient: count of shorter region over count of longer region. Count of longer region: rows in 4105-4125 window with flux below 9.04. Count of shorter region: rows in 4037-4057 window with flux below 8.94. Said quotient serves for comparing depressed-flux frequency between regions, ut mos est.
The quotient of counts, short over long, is 0.400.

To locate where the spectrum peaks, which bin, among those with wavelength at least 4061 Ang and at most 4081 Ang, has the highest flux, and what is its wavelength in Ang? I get 4071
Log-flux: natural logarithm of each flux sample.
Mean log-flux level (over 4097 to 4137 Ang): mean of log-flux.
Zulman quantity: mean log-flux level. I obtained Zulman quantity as 2.10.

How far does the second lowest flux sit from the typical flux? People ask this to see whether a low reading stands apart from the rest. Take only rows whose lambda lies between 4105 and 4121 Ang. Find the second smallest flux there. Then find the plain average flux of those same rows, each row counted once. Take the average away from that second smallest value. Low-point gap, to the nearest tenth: -0.2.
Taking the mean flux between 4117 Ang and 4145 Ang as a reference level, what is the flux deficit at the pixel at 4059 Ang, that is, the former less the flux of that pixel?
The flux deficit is 1.3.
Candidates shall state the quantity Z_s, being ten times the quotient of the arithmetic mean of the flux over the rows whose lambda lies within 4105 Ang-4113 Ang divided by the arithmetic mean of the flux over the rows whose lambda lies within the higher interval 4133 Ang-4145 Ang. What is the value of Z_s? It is 8.2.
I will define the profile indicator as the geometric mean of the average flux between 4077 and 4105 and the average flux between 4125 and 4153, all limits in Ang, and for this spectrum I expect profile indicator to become 8.56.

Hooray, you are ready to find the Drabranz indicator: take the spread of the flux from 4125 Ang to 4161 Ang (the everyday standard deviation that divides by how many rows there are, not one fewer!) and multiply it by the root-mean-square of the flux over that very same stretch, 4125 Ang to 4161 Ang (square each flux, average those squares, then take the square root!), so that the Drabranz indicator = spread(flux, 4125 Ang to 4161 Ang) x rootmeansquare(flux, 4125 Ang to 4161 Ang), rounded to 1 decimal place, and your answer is 6.7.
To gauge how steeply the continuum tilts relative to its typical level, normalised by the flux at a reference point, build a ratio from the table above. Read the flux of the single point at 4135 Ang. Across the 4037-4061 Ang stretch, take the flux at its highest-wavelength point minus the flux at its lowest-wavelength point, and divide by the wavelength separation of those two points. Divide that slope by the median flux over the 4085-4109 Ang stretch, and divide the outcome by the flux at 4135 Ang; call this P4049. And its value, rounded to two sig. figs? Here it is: -0.0019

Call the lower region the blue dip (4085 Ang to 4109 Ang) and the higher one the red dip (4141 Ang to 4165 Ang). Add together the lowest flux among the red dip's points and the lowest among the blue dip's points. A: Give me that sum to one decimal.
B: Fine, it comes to 14.6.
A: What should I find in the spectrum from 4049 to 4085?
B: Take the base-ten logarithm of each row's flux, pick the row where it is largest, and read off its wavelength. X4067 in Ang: 4071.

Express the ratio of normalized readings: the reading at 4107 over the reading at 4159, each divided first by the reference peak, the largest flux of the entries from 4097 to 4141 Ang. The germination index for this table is 0.8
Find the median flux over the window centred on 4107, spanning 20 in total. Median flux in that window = 7.6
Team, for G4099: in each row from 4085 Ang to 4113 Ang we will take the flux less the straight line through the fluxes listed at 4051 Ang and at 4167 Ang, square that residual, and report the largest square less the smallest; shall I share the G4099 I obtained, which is 6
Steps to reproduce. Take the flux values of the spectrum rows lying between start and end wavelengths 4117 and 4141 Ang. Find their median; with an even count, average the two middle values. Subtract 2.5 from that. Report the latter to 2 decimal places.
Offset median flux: 6.26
